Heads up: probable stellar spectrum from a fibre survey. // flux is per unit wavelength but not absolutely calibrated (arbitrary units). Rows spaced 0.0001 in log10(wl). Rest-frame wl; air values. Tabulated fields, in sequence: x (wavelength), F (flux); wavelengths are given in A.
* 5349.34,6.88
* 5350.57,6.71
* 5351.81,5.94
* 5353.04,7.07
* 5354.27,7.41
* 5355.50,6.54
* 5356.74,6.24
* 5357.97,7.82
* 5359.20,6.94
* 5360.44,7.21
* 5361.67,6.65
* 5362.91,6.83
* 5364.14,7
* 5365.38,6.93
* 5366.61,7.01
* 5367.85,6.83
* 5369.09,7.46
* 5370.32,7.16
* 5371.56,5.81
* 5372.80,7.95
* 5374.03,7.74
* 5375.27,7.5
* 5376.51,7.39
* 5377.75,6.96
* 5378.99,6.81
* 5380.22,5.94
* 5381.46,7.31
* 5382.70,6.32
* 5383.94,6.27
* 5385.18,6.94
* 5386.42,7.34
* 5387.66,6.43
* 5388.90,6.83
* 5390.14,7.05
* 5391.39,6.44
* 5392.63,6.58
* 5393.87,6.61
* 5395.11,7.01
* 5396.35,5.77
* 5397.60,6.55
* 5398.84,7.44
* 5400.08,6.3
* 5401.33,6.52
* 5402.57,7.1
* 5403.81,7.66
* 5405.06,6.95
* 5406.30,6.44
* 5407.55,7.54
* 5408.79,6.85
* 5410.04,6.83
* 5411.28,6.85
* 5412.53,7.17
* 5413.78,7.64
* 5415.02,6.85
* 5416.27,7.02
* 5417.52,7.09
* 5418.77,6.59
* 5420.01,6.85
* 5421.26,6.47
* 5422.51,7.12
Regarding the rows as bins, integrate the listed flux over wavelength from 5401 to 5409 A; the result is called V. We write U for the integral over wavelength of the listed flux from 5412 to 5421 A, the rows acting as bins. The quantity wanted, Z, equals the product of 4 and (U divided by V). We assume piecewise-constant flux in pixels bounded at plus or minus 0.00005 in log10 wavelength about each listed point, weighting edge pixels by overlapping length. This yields 4.5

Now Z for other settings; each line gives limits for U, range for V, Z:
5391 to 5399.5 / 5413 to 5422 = 3.6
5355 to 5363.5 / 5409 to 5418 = 3.7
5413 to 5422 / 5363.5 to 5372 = 4.3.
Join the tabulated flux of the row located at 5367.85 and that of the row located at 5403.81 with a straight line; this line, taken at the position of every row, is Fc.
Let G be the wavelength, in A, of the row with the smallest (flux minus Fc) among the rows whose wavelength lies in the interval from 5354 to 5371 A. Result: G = 5356.74 A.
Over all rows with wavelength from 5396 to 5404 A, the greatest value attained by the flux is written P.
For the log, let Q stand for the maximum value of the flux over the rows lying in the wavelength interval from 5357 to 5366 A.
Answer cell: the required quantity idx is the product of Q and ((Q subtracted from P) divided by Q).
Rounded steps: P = 7.66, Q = 7.82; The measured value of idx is -0.16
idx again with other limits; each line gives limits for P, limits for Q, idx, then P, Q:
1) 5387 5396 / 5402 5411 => -0.61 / 7.05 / 7.66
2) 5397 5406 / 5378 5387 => 0.32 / 7.66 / 7.34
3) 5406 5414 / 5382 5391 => 0.30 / 7.64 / 7.34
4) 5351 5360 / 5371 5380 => -0.13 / 7.82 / 7.95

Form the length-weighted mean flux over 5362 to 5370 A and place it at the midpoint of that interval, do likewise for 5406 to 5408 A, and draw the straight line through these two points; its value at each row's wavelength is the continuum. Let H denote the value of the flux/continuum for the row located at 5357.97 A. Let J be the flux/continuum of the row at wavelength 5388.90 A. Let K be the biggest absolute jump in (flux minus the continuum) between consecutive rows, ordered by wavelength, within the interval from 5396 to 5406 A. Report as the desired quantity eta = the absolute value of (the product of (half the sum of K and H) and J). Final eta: 1.10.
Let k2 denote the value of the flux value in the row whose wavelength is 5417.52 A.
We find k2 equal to 7.09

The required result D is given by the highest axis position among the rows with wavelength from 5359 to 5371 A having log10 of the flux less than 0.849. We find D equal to 5367.85 A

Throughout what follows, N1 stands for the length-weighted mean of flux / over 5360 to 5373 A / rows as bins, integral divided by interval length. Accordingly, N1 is 6.95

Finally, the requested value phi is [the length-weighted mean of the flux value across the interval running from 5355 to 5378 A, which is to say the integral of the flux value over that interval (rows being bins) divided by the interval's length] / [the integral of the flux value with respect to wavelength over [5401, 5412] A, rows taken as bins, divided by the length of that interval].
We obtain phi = 1.01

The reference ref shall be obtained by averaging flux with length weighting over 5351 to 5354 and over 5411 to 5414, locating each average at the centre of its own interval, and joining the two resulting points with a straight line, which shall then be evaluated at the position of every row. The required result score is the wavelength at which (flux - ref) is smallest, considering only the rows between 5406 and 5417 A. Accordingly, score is 5406.30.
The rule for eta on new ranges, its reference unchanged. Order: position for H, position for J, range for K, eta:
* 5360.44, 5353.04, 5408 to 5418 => 0.92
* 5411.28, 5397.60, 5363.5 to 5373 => 1.46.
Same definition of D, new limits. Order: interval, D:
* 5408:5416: 5415.02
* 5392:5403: 5401.33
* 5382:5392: 5391.39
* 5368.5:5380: 5378.99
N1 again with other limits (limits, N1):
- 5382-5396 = 6.70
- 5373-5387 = 6.99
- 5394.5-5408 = 6.83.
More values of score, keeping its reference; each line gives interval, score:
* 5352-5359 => 5356.74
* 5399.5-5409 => 5400.08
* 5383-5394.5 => 5383.94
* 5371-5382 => 5371.56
